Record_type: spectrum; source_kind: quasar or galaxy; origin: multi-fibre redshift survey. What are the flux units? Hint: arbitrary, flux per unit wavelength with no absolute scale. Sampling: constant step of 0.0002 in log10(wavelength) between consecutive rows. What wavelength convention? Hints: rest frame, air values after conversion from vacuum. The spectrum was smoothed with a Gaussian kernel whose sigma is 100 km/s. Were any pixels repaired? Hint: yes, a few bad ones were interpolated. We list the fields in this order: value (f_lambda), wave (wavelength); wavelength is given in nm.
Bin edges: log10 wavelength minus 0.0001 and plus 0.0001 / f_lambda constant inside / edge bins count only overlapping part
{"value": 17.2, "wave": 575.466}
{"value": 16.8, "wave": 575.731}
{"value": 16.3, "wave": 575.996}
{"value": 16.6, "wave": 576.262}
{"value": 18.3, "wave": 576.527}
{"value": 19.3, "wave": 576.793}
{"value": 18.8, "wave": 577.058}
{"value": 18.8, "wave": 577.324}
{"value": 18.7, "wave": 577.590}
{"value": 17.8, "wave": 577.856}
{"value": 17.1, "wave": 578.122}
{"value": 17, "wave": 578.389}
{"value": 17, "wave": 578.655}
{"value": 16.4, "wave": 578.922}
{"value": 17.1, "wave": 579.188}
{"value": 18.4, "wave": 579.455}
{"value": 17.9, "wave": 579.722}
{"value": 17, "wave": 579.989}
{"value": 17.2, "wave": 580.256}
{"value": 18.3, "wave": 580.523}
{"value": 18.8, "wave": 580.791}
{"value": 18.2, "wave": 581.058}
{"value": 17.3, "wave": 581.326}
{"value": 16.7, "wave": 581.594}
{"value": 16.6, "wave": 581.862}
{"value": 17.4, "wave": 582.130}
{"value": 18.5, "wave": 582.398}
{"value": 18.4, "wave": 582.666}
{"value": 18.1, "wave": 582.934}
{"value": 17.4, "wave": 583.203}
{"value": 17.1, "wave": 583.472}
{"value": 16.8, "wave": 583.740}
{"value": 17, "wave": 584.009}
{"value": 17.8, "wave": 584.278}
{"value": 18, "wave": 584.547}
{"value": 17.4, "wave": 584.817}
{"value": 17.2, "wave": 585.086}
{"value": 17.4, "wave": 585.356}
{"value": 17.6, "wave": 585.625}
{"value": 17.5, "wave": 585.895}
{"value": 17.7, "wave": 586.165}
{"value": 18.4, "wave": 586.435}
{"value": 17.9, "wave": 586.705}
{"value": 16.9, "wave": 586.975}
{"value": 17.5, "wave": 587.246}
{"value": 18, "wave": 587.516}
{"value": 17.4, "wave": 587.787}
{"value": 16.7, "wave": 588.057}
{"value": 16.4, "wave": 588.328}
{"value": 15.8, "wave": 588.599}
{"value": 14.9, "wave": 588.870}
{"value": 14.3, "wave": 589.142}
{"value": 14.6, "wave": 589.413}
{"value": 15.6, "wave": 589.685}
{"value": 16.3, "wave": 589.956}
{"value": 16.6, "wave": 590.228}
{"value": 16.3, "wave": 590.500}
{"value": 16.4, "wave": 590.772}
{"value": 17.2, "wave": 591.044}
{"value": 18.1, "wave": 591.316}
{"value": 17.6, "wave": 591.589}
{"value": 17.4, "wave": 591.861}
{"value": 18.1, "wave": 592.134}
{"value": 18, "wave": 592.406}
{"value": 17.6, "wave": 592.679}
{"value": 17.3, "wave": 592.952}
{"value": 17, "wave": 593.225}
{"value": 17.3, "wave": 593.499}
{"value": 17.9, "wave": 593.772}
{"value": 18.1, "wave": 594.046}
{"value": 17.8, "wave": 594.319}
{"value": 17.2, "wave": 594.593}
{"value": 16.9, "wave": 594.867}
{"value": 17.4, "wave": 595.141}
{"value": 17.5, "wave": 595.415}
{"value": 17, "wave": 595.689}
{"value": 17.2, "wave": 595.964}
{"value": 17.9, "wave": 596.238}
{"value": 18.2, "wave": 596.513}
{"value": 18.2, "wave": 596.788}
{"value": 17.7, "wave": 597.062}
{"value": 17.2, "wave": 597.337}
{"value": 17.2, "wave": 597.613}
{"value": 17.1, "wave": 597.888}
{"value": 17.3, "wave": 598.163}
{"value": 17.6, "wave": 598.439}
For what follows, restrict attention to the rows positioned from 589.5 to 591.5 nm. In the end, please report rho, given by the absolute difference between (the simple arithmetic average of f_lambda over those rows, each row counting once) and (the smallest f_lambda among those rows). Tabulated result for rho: 1.04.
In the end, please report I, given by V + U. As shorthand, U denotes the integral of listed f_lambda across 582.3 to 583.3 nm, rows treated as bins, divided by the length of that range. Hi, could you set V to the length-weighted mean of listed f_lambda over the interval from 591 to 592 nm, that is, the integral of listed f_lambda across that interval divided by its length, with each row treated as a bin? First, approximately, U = 18.1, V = 17.6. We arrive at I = 35.7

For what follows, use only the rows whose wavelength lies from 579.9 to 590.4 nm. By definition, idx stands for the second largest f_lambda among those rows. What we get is 18.5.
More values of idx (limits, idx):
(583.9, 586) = 17.8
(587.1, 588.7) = 17.5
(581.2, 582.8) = 18.4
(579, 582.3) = 18.4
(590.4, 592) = 17.6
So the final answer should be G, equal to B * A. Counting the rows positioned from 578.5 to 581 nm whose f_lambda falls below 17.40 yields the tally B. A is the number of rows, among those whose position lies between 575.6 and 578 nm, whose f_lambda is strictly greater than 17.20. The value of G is 30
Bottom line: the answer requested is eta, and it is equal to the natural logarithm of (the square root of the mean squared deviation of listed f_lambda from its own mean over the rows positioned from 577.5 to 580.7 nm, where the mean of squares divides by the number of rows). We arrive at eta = -0.39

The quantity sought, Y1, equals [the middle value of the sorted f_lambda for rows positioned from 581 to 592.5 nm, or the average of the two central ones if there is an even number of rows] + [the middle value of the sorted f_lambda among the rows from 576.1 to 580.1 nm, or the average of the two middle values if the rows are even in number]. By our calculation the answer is 35.2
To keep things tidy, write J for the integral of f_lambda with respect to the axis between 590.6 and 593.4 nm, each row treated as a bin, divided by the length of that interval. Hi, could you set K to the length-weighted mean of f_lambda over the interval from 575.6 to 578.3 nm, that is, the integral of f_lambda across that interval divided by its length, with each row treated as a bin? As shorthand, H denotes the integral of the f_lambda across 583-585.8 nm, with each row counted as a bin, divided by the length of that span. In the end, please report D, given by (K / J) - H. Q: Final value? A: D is -16.36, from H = 17.4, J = 17.45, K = 17.8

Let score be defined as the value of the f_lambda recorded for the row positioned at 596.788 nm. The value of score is 18.2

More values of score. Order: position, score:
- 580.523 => 18.3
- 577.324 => 18.8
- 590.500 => 16.3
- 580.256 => 17.2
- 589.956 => 16.3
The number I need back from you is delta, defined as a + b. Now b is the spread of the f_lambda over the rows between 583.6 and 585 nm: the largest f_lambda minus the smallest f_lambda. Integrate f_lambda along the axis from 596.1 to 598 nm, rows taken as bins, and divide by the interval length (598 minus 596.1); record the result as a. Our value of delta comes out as 18.9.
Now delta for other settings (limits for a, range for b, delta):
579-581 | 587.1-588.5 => 19.4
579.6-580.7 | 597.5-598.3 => 17.8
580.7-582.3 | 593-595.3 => 18.7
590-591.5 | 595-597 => 18.1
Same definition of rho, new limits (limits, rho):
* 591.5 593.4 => 0.57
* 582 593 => 2.84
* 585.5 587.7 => 0.79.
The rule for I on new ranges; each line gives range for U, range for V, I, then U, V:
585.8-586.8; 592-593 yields 35.7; 17.9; 17.8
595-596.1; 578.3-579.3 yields 34.1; 17.3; 16.9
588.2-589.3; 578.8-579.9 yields 32.8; 15.3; 17.4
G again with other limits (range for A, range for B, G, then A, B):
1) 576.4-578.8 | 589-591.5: 48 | 6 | 8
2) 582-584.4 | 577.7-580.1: 36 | 6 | 6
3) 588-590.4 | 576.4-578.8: 0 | 0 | 3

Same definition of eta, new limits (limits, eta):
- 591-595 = -0.91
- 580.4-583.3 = -0.34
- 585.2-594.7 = 0.01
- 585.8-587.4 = -0.79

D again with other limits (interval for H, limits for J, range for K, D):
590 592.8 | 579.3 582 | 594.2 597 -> -16.30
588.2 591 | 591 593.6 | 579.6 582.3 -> -14.77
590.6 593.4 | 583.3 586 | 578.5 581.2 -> -16.44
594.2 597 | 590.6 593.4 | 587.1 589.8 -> -16.61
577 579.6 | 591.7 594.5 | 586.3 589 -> -16.71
